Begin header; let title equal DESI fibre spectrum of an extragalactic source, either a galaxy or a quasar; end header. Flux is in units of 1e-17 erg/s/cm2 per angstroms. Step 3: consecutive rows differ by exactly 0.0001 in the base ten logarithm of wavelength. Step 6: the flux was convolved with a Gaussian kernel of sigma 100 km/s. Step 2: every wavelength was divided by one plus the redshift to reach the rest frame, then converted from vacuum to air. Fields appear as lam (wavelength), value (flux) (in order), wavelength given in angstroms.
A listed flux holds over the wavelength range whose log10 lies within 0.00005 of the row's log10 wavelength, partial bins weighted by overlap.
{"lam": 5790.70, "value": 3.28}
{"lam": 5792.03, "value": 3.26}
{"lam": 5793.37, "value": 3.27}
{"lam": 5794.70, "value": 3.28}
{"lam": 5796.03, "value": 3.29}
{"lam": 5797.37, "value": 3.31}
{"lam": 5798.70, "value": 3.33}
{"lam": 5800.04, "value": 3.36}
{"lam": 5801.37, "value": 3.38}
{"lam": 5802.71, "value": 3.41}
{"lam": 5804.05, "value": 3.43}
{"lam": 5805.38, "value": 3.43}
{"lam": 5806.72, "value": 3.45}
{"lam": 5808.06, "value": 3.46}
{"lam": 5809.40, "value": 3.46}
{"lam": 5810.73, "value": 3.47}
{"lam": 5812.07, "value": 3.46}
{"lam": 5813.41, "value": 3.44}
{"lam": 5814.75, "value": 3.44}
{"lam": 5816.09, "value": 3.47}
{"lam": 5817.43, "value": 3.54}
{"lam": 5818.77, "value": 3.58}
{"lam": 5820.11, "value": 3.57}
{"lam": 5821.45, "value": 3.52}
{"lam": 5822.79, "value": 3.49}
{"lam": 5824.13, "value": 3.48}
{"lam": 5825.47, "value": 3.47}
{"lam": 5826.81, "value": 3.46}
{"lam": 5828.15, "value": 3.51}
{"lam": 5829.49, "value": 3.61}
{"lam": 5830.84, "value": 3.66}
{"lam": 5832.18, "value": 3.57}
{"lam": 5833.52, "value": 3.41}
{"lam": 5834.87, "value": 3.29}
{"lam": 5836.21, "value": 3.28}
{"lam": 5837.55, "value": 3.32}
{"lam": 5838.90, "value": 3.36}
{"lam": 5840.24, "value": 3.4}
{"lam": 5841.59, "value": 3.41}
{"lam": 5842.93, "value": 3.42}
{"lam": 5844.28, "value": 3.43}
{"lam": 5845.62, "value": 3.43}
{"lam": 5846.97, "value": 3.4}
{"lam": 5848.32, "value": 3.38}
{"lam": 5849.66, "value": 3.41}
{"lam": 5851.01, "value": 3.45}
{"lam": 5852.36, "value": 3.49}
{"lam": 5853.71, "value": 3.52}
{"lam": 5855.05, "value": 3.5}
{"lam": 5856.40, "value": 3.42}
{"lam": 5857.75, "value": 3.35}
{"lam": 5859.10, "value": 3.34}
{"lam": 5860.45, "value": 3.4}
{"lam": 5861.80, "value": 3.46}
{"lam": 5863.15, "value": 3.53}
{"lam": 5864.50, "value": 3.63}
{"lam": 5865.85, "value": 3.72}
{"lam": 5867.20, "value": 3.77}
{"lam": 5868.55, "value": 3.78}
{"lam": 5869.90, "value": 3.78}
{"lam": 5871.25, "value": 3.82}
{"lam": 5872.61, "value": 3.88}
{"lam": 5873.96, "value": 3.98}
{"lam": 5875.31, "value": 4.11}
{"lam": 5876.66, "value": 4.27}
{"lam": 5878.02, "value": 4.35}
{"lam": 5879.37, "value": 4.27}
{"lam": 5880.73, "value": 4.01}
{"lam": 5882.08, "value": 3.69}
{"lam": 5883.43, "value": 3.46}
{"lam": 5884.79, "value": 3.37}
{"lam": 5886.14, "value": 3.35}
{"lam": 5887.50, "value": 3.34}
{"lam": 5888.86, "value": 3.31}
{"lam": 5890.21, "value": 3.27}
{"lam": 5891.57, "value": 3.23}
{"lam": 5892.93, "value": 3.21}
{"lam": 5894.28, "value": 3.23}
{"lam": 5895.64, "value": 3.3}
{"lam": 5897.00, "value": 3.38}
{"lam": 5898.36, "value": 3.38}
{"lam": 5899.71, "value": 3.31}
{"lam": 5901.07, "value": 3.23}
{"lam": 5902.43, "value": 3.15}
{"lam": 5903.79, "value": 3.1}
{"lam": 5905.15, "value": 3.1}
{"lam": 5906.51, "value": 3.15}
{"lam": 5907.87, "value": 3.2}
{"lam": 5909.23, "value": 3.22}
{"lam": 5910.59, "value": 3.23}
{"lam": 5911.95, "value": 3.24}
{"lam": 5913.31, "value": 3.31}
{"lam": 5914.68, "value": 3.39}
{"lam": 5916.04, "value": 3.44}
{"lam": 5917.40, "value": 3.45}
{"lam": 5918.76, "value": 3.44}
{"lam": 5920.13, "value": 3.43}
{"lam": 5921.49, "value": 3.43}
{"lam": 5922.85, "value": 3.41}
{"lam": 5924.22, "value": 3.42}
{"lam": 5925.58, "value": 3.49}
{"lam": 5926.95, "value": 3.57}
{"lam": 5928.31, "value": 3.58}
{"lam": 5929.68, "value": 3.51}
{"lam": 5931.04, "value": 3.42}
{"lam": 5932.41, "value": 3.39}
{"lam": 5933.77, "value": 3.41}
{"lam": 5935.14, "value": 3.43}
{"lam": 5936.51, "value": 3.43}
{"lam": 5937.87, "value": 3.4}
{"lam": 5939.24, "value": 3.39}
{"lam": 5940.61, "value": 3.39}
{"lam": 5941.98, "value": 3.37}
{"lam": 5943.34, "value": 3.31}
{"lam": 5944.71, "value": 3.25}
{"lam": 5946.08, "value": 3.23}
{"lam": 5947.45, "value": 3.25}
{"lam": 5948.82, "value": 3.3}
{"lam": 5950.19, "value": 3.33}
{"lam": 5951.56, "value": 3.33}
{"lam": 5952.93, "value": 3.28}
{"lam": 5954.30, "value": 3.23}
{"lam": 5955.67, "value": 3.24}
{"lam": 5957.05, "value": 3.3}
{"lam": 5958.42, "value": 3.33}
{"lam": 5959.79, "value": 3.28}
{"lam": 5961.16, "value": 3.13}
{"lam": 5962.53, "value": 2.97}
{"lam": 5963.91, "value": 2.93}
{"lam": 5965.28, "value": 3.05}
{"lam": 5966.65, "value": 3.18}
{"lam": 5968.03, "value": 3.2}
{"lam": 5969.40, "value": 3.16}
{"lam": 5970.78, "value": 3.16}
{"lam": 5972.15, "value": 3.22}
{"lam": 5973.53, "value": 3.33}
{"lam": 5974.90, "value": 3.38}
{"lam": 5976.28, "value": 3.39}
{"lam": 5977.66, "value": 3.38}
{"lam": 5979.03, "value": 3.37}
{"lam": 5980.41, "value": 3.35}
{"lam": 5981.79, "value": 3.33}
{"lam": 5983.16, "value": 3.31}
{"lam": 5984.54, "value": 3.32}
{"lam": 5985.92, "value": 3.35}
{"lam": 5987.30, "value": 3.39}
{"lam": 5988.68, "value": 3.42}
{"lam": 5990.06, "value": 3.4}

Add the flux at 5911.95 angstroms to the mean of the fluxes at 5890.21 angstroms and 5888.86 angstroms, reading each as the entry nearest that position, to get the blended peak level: 6.53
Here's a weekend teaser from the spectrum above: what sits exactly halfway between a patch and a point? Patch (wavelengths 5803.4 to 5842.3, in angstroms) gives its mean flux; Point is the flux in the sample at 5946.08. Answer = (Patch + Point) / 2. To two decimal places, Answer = 3.35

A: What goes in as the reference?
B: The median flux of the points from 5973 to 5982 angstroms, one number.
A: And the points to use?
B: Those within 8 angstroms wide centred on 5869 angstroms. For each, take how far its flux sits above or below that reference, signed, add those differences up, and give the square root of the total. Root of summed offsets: 1.6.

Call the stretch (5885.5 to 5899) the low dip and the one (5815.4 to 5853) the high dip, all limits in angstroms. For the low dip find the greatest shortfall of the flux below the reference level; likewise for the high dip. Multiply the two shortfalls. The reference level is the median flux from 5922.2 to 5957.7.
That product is 0.020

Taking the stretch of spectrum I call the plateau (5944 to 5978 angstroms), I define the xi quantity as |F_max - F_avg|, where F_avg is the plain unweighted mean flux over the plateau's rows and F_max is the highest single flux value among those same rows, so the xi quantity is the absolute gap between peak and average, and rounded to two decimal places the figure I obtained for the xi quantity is 0.16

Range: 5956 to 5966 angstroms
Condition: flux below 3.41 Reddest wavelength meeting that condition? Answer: 5965.28 angstroms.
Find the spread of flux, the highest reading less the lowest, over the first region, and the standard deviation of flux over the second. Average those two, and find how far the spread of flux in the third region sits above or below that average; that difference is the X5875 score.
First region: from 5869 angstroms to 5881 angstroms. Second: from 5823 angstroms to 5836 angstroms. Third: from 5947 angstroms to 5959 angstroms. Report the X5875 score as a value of -0.24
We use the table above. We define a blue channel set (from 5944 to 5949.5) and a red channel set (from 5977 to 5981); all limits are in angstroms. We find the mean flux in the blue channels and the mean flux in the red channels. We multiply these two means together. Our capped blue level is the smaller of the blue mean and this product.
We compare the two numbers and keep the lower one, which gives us 3.26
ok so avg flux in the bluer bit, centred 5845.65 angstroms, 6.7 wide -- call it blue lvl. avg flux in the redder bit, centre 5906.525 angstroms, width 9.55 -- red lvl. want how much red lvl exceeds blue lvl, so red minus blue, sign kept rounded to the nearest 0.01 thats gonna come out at -0.25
